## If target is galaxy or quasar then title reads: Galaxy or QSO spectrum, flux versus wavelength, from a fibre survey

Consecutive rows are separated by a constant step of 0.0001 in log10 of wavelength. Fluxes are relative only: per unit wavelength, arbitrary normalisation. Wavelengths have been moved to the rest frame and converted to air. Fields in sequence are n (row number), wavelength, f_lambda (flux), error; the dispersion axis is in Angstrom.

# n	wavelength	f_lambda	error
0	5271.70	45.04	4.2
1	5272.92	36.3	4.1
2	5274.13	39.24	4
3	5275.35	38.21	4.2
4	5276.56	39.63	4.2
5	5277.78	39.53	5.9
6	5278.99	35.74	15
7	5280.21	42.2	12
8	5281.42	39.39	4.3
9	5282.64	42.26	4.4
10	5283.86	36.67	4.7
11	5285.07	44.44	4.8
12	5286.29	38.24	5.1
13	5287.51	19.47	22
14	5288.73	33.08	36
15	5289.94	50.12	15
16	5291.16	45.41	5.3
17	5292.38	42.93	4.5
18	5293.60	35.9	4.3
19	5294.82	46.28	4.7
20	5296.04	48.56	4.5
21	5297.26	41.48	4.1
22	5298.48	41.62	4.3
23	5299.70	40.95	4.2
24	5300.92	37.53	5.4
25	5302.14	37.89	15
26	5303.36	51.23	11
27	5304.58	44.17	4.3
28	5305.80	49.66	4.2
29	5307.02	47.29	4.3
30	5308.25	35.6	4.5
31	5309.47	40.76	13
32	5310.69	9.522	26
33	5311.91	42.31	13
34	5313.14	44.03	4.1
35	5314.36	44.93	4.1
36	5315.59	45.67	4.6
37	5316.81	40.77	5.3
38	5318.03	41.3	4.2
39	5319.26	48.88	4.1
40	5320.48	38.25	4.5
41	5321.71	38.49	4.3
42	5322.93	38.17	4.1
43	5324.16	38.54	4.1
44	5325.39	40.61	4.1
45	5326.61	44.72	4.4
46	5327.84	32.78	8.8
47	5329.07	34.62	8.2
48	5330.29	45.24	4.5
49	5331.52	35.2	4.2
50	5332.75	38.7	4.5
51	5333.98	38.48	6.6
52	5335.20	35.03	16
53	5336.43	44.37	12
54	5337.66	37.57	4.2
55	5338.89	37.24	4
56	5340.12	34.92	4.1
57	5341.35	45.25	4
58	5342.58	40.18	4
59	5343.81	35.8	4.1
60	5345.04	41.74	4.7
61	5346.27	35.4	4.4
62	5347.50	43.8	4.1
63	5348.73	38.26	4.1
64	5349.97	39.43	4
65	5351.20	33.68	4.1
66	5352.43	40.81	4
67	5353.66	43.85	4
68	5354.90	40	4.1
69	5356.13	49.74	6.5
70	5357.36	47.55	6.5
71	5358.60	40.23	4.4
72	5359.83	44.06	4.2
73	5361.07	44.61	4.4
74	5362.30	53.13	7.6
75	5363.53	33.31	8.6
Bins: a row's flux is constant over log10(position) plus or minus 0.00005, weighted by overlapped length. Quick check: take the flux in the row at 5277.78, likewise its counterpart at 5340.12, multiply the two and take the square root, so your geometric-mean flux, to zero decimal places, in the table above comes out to 37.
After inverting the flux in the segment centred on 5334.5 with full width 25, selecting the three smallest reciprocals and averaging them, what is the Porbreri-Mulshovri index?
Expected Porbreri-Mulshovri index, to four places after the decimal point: 0.0222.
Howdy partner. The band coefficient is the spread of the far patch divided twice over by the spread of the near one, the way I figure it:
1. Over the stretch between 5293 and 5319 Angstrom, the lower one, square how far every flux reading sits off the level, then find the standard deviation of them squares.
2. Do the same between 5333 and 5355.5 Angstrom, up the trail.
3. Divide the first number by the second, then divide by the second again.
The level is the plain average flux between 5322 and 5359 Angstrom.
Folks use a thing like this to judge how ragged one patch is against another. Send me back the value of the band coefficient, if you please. 1.5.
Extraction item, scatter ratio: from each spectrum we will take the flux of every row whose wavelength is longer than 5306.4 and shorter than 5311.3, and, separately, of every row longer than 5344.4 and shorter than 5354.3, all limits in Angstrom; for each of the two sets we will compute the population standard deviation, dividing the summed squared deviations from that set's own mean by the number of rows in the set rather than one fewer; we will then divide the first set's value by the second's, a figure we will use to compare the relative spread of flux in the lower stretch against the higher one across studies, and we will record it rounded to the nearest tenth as 4.1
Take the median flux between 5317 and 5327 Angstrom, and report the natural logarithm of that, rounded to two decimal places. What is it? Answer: 3.68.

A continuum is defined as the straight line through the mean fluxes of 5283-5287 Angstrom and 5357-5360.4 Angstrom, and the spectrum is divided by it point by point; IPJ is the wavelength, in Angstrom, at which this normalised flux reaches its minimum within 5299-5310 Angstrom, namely 5308.25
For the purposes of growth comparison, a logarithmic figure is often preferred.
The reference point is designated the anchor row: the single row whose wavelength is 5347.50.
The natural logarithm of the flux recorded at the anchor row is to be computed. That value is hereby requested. 3.78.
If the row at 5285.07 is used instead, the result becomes 3.79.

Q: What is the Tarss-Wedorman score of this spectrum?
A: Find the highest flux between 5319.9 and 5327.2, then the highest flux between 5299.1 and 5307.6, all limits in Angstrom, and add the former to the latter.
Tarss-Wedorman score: 96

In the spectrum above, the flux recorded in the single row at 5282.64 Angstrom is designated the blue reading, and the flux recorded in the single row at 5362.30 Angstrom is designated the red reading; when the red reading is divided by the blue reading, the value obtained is 1.26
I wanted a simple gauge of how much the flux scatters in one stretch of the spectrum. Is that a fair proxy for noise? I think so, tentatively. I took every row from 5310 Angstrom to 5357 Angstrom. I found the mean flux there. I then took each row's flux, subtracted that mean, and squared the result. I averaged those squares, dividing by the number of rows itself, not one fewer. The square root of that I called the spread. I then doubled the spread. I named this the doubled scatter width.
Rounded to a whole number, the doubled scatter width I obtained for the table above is 13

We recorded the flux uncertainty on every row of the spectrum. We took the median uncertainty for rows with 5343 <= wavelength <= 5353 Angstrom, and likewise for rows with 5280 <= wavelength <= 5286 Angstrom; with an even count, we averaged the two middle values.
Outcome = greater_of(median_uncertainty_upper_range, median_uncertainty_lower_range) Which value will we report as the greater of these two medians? 4.7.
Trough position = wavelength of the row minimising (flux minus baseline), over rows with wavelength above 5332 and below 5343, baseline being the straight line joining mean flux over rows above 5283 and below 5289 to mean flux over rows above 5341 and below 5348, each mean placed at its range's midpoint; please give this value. 5340.12 Angstrom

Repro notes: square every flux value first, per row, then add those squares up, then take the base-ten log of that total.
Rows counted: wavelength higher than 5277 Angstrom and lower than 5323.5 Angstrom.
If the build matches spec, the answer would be 4.8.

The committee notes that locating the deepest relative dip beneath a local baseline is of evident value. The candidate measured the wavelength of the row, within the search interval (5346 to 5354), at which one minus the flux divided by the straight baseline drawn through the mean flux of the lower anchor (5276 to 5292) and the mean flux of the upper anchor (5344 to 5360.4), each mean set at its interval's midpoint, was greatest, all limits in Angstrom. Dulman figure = 5351.20 Angstrom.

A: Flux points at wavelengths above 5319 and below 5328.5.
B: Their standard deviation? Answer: 5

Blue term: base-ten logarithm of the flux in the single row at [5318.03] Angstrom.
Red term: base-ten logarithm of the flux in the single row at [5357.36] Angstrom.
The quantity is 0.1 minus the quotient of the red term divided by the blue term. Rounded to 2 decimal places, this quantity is -0.94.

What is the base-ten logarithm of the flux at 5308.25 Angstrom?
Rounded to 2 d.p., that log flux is 1.55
